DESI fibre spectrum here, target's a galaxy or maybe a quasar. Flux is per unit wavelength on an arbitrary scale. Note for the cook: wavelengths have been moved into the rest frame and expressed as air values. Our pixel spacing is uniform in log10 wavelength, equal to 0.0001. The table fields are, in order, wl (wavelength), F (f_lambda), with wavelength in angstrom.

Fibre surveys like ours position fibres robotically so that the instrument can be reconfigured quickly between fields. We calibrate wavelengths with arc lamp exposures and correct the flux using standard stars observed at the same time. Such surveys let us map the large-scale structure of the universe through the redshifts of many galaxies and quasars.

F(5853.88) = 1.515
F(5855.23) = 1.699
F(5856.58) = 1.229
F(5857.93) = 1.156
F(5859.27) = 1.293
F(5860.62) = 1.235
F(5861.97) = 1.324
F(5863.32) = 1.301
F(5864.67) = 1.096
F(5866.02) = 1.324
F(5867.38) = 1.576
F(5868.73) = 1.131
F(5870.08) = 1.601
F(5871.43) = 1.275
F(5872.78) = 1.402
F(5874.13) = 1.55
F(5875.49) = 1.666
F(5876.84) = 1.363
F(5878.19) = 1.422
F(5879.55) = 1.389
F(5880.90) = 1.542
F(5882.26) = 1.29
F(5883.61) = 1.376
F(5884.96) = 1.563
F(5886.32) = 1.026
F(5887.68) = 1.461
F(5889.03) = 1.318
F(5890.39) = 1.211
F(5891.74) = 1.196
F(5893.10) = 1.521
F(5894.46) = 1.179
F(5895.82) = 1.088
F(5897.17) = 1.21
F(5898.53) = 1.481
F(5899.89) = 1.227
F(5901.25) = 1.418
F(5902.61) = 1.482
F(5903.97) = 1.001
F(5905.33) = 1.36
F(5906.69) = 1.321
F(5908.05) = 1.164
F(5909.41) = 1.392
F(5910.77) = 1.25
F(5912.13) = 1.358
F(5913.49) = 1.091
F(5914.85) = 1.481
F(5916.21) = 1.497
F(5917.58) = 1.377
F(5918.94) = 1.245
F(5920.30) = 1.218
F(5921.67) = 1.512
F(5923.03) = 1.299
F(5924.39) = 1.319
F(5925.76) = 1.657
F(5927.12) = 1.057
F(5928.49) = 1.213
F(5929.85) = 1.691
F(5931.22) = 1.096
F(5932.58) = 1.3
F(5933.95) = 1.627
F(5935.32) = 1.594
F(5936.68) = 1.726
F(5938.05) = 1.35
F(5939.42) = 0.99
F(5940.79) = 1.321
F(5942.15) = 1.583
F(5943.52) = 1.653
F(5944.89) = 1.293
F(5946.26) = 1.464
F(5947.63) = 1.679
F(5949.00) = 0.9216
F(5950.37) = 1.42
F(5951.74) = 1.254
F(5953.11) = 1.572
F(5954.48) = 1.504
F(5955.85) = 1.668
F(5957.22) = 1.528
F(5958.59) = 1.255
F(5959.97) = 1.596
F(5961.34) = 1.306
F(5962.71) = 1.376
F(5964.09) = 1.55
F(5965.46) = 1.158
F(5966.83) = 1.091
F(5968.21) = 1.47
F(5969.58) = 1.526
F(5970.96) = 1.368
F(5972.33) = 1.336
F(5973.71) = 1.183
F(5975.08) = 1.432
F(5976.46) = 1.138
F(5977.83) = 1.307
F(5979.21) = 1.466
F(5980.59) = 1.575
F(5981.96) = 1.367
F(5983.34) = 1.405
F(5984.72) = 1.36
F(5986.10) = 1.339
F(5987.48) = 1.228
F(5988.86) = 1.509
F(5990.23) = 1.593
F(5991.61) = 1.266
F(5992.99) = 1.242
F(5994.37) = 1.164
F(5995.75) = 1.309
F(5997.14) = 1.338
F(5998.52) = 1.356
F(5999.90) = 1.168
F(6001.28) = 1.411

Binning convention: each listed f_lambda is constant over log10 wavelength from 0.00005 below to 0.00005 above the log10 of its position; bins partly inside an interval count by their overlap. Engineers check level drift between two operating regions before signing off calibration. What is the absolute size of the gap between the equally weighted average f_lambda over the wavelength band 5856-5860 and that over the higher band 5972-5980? 0.084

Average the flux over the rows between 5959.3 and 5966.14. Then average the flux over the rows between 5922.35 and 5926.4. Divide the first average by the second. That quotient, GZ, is 0.98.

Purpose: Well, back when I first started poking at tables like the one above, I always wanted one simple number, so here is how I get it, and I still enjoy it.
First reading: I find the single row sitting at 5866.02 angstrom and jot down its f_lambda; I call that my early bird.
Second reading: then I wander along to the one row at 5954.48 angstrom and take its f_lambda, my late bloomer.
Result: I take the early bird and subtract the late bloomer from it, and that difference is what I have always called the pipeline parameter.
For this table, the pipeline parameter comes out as -0.180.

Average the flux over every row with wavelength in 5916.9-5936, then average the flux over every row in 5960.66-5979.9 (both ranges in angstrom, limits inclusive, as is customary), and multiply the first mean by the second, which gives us 1.83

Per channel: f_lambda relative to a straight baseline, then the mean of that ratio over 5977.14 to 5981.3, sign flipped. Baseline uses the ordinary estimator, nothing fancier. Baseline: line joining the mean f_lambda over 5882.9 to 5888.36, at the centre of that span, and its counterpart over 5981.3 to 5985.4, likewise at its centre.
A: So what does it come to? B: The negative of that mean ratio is -1.05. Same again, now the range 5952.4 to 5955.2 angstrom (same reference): -1.12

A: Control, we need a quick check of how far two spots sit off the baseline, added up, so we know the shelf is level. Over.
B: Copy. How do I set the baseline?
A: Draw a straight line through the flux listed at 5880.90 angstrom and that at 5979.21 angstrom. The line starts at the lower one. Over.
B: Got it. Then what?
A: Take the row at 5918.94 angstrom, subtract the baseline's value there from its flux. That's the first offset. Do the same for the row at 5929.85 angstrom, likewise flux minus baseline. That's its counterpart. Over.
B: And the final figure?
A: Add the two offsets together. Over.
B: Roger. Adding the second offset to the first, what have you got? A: -0.1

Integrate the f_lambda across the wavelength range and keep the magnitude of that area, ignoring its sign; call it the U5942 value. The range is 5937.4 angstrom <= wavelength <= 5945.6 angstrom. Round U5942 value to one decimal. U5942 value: 11.2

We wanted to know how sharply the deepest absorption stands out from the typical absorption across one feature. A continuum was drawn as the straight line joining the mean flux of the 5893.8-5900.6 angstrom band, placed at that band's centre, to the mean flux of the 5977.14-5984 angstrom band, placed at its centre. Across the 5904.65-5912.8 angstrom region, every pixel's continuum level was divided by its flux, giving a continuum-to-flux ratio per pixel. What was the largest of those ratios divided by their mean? 1.12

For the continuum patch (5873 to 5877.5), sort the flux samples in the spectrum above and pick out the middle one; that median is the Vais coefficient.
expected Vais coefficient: 1.55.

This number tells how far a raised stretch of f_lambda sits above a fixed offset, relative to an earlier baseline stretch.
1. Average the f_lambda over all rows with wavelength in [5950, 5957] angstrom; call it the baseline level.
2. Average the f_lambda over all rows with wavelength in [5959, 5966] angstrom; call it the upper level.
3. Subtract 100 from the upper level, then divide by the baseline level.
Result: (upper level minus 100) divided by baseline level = -66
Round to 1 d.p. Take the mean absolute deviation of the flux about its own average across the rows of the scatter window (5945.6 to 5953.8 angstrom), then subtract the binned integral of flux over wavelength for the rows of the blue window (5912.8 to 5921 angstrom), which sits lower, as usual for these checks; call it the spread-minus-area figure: -10.6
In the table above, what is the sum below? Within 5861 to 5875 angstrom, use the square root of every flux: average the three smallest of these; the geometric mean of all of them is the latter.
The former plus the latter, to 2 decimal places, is 2.24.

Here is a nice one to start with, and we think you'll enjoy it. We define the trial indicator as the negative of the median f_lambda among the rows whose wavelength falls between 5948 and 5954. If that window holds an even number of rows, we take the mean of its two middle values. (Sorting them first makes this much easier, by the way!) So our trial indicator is -1.34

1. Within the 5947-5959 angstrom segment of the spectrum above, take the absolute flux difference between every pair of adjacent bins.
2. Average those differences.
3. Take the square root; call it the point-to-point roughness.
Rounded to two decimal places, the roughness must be 0.55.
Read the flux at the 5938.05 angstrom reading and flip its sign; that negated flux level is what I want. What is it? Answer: -1.35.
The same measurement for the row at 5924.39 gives -1.32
